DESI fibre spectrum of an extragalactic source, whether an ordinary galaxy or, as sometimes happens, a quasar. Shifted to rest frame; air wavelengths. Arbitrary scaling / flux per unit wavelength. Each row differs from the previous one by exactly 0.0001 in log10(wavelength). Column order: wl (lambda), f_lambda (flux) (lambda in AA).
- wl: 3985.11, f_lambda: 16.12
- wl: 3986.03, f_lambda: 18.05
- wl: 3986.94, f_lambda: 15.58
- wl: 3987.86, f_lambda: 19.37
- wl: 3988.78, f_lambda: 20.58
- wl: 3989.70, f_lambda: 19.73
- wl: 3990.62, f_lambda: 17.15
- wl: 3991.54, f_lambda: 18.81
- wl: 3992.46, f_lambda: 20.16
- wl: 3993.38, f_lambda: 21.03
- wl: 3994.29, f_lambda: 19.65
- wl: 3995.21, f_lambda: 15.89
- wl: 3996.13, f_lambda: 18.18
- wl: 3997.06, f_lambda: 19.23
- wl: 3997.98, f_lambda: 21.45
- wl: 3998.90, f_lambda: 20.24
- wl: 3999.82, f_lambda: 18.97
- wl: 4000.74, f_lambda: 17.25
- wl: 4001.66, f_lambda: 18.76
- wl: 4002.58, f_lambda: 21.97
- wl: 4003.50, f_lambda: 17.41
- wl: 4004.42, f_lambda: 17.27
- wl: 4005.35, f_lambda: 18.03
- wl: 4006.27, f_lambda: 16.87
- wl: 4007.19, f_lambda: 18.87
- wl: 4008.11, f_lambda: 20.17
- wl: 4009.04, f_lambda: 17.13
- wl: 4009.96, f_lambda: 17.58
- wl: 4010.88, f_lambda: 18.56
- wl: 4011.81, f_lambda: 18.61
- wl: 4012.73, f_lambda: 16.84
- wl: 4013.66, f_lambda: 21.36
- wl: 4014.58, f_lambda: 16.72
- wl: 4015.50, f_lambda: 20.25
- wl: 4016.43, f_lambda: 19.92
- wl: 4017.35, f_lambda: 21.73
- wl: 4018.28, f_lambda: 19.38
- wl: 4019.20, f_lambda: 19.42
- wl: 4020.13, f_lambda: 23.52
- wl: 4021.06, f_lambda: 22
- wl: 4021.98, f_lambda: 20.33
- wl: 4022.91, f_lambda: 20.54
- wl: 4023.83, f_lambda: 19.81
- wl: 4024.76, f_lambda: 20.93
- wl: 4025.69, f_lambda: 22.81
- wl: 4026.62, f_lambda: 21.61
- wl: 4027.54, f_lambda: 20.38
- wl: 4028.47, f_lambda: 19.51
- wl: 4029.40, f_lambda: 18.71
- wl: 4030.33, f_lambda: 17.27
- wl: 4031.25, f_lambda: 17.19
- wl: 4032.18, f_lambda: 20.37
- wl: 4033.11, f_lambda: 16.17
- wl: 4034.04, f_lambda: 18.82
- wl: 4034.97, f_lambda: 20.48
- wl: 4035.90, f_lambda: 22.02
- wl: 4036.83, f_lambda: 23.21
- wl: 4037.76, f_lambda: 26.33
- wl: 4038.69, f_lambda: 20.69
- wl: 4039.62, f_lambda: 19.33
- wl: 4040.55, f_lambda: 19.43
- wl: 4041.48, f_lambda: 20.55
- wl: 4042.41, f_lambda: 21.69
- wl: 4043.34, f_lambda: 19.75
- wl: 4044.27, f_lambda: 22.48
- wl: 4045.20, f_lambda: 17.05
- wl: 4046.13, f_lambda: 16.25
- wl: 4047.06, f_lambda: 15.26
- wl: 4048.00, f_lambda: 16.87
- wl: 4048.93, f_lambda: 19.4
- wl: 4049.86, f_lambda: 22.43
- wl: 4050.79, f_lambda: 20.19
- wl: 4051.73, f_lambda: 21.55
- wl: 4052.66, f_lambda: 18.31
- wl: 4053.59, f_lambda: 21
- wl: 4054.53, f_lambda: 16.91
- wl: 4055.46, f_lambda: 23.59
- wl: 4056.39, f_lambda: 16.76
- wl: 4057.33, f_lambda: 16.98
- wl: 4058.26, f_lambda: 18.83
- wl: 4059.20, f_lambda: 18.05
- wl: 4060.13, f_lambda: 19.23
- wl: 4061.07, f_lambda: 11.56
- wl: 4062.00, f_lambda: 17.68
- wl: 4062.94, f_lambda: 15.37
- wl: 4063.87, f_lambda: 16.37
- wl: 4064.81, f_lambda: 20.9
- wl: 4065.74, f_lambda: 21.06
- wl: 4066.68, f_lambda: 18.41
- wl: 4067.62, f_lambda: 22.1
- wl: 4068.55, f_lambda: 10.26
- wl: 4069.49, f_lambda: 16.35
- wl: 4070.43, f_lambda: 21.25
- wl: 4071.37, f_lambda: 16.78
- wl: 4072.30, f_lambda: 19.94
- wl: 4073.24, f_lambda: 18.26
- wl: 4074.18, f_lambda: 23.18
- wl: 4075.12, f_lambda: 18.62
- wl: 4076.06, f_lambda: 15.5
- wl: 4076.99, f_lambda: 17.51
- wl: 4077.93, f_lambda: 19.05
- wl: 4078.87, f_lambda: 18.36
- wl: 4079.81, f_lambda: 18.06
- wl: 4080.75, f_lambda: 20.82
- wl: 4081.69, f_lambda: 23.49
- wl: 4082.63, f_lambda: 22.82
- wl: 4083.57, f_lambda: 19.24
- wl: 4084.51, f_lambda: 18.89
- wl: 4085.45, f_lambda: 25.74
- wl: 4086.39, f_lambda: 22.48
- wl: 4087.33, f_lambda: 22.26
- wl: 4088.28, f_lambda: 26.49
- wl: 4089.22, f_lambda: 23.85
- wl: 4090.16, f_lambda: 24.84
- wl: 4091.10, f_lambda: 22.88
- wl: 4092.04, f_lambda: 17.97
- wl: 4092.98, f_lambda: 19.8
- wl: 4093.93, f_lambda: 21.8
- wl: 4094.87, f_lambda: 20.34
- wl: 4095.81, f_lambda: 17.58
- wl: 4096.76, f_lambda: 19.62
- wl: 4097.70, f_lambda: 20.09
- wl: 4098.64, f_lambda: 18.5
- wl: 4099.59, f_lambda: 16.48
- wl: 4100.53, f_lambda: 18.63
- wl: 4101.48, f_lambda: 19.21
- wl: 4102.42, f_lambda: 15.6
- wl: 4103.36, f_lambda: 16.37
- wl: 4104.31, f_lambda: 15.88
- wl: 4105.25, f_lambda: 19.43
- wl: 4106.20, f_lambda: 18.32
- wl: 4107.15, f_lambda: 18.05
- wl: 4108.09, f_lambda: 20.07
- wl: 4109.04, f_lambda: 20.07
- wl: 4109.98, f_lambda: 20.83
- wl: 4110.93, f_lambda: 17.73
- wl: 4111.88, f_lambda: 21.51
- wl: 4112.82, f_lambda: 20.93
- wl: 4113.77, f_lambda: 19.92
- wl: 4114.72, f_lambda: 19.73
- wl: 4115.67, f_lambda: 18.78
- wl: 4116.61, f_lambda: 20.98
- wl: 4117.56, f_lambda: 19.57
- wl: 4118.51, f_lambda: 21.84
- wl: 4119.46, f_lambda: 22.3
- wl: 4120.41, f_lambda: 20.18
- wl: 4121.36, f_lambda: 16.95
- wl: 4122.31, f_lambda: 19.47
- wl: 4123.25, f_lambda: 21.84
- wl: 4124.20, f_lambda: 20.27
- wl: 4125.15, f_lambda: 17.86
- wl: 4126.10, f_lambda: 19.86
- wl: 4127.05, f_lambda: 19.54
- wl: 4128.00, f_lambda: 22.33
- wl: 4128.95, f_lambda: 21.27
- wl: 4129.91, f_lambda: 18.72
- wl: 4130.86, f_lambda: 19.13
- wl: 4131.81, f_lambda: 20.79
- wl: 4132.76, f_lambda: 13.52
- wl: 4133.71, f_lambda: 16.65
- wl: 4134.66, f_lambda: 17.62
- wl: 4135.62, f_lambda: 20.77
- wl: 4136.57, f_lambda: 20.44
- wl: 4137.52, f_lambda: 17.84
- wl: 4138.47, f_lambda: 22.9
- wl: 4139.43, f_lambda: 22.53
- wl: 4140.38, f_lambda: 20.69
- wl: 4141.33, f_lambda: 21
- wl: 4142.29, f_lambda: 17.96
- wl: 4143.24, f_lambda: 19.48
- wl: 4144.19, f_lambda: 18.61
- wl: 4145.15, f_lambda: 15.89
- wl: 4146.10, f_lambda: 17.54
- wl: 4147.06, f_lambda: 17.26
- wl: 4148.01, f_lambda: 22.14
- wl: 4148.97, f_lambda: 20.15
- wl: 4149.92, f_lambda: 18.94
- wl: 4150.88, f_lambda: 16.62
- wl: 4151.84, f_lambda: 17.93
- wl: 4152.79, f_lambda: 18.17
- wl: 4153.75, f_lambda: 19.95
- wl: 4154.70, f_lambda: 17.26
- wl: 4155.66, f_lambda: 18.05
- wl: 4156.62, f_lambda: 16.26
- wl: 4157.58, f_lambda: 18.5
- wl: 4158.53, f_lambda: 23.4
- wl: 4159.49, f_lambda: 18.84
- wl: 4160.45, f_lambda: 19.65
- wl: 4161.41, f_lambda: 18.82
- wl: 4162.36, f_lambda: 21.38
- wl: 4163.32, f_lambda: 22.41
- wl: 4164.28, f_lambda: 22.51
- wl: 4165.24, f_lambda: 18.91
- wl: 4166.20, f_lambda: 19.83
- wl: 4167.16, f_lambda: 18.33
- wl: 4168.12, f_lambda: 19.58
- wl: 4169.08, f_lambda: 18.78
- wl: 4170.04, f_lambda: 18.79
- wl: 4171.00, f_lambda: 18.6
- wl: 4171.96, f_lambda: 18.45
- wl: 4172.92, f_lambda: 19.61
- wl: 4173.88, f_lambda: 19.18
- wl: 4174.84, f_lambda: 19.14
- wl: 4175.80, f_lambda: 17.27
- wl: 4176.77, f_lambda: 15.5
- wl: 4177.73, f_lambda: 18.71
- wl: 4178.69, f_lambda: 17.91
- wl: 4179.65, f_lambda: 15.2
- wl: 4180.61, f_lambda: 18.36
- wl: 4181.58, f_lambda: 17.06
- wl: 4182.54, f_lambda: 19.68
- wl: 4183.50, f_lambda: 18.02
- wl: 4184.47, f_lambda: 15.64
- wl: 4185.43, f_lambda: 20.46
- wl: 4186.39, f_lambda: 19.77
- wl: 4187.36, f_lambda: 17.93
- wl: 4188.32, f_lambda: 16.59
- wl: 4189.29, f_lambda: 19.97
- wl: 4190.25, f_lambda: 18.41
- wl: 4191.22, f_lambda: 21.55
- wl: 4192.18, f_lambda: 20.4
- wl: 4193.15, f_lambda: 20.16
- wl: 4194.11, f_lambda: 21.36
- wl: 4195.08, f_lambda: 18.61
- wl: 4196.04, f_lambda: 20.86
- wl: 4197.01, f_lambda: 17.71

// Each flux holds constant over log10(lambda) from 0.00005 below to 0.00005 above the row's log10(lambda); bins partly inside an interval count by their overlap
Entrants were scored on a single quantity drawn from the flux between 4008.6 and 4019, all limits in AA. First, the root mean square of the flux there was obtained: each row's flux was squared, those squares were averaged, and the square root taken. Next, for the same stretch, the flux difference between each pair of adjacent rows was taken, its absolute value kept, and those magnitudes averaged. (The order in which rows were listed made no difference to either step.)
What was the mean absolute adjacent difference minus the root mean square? -16.9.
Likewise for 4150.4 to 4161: -16.6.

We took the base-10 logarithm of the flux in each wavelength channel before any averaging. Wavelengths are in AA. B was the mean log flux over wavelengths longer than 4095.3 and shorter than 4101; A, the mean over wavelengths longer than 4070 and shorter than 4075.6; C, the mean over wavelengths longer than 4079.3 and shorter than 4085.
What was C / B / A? 0.80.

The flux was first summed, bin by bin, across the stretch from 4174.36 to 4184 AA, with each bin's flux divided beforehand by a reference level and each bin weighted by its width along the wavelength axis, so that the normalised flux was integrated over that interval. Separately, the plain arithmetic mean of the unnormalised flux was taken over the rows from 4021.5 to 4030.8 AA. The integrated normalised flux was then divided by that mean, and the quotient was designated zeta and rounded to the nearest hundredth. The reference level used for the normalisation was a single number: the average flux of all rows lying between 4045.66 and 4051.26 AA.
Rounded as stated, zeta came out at 0.46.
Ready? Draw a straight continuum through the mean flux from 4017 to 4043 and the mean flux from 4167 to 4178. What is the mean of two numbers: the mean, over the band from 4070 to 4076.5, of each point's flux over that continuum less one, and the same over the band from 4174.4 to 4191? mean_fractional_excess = -0.03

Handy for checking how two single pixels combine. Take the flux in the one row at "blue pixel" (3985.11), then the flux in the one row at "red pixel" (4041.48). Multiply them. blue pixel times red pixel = 331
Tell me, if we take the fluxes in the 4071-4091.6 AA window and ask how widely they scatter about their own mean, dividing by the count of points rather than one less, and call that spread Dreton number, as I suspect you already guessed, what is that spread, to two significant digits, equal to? 3.0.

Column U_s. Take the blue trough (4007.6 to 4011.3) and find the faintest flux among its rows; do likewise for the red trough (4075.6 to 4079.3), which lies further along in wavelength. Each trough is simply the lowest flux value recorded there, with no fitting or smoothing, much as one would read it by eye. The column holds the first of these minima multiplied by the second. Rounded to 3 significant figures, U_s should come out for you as 266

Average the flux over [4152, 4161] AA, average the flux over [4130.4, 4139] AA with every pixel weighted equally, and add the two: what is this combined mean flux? 37.7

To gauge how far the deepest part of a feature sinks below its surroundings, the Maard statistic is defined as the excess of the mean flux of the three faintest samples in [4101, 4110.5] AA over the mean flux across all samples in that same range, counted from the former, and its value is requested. -2.43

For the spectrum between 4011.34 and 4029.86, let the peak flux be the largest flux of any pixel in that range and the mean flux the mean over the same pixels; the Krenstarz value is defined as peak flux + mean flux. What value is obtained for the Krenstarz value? 43.7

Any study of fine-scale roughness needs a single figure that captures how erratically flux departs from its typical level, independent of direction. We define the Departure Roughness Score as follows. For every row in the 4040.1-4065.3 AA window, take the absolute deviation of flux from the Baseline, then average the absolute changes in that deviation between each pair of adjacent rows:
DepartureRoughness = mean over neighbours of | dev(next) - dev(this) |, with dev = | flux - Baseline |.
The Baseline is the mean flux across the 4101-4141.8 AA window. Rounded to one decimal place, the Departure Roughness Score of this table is 1.8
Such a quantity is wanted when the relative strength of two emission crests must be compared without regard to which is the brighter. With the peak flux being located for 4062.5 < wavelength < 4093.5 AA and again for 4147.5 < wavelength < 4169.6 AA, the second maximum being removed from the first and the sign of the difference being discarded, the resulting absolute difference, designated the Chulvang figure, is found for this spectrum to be 3.1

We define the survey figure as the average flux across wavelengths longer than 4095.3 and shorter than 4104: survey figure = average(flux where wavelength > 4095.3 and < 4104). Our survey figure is 18.0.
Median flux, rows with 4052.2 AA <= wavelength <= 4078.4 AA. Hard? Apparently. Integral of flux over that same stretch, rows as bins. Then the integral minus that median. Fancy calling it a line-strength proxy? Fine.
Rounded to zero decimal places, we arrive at 459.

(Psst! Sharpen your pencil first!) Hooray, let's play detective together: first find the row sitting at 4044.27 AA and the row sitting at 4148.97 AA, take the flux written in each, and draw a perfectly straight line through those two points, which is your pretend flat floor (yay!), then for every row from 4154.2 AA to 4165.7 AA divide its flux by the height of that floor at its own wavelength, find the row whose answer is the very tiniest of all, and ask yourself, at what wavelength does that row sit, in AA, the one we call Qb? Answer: 4156.62 AA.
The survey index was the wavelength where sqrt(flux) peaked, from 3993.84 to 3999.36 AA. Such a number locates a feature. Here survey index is 3997.98 AA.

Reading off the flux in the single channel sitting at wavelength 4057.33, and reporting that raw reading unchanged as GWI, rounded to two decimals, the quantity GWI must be 16.98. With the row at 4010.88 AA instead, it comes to 18.56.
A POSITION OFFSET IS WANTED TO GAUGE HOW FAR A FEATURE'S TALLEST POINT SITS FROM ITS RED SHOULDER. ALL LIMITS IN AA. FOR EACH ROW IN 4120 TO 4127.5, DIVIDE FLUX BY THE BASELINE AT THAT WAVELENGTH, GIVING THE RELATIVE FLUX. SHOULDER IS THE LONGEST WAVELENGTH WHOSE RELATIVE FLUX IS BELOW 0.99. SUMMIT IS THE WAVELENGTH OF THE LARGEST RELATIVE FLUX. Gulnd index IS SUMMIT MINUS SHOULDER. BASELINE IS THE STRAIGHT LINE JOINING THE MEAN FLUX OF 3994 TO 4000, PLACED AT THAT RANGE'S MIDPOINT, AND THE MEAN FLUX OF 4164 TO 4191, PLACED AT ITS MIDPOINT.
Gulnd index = -1.9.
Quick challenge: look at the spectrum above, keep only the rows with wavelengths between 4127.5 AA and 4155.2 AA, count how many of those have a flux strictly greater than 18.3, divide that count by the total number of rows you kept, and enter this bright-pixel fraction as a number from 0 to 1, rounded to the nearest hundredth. 0.59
